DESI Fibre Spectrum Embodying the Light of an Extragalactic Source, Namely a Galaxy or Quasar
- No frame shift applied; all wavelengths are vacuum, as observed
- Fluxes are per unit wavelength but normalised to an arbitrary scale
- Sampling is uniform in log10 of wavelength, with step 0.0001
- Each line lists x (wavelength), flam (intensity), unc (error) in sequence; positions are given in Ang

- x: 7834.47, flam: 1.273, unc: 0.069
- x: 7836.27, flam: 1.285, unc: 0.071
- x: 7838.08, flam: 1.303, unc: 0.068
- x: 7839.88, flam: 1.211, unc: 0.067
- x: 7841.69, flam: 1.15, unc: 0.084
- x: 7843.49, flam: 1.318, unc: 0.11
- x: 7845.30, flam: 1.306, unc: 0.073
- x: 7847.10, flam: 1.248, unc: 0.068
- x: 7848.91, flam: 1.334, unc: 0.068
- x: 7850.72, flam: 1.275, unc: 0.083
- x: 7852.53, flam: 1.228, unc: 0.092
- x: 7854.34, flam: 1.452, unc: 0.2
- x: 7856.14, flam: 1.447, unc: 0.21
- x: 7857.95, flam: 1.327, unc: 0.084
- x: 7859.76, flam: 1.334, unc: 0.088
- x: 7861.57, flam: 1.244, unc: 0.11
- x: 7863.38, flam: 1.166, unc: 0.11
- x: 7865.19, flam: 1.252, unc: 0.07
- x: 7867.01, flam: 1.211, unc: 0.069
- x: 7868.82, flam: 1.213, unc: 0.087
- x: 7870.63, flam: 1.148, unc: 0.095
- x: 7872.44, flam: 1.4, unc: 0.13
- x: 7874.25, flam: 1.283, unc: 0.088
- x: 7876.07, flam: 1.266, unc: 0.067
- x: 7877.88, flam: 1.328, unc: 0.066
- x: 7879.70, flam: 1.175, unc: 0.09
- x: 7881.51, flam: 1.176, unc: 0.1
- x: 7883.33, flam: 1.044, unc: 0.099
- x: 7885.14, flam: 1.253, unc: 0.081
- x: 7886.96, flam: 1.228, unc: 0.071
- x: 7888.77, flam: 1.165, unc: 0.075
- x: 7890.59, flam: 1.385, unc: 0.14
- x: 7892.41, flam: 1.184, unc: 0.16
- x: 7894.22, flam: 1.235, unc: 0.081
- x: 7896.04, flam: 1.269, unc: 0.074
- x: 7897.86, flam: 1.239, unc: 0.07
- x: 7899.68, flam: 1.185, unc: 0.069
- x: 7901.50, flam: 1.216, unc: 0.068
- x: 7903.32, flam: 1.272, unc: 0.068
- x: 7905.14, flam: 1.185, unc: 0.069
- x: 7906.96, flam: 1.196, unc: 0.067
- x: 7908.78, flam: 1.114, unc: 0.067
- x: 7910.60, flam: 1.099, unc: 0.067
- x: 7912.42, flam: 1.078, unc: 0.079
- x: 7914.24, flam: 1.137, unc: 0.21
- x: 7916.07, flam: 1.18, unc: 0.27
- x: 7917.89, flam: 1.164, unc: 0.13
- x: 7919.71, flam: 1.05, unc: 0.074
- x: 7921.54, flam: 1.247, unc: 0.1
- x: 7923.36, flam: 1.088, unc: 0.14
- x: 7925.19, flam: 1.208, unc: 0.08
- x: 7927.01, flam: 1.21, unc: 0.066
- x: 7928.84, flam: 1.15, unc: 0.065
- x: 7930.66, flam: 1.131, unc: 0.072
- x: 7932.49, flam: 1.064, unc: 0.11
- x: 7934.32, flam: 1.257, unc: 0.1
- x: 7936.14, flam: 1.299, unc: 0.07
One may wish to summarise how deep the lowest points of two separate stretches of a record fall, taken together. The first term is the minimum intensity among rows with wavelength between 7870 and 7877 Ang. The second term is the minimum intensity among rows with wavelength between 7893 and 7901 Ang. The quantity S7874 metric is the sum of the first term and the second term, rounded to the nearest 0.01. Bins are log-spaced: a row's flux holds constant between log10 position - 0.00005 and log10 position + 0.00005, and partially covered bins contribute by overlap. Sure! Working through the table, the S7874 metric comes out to 2.33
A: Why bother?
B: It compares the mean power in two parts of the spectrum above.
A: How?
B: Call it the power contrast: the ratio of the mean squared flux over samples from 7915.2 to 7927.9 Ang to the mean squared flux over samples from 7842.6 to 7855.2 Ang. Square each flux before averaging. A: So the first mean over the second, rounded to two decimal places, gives 0.79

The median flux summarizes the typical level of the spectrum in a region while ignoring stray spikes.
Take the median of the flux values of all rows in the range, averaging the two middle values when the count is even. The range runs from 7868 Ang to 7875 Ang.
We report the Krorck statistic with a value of 1.25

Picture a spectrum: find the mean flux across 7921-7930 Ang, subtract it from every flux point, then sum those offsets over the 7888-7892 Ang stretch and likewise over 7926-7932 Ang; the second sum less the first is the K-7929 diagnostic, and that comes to -0.24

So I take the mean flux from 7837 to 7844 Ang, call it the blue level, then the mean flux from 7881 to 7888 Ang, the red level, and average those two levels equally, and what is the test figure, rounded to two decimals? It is 1.21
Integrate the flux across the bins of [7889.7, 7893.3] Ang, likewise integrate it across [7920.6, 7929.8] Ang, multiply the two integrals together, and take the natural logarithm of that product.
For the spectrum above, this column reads 3.92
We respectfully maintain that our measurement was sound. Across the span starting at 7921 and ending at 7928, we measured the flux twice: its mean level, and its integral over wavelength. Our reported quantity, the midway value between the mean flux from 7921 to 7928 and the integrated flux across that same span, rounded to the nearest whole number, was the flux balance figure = 5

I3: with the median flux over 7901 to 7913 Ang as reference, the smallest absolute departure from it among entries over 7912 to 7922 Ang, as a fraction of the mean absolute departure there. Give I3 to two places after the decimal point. 0.08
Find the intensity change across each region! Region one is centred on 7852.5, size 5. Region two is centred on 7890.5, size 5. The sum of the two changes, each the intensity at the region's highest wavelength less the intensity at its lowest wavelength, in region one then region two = 0.20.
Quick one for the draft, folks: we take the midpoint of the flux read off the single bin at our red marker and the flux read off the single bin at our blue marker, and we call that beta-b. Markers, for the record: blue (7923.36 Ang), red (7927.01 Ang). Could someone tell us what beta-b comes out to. 1.15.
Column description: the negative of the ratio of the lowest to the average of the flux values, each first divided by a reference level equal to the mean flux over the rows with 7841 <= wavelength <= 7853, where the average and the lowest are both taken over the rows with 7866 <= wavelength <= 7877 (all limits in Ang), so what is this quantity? -0.916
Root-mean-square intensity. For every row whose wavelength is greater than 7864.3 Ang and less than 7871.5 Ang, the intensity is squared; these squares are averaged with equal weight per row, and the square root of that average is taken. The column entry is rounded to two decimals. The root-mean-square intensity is 1.21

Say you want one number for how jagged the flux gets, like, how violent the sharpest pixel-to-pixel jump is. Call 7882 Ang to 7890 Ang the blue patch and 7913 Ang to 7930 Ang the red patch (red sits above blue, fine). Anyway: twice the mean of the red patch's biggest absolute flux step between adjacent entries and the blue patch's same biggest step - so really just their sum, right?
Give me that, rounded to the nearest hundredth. 0.41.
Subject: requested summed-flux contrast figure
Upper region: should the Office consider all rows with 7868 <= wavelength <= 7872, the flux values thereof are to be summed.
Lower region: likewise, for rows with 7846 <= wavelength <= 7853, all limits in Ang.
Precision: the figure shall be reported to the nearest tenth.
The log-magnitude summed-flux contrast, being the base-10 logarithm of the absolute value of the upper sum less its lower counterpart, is 0.4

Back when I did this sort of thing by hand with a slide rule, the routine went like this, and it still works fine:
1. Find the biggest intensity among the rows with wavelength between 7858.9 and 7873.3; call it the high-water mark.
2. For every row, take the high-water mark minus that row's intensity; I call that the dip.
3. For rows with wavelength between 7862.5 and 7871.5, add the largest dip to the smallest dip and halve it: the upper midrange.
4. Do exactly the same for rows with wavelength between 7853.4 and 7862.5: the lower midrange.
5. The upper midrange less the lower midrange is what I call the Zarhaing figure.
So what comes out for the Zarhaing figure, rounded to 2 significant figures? 0.15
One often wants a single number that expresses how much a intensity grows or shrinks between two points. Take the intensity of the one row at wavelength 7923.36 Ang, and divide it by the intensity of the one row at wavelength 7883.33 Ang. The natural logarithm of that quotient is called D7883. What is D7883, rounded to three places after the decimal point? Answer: 0.041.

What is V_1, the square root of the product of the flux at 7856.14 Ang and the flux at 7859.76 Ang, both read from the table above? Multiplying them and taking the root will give 1.39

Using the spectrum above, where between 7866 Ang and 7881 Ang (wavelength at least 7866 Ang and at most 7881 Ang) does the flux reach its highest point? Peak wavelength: 7872.44 Ang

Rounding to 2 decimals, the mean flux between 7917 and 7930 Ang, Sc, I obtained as 1.16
